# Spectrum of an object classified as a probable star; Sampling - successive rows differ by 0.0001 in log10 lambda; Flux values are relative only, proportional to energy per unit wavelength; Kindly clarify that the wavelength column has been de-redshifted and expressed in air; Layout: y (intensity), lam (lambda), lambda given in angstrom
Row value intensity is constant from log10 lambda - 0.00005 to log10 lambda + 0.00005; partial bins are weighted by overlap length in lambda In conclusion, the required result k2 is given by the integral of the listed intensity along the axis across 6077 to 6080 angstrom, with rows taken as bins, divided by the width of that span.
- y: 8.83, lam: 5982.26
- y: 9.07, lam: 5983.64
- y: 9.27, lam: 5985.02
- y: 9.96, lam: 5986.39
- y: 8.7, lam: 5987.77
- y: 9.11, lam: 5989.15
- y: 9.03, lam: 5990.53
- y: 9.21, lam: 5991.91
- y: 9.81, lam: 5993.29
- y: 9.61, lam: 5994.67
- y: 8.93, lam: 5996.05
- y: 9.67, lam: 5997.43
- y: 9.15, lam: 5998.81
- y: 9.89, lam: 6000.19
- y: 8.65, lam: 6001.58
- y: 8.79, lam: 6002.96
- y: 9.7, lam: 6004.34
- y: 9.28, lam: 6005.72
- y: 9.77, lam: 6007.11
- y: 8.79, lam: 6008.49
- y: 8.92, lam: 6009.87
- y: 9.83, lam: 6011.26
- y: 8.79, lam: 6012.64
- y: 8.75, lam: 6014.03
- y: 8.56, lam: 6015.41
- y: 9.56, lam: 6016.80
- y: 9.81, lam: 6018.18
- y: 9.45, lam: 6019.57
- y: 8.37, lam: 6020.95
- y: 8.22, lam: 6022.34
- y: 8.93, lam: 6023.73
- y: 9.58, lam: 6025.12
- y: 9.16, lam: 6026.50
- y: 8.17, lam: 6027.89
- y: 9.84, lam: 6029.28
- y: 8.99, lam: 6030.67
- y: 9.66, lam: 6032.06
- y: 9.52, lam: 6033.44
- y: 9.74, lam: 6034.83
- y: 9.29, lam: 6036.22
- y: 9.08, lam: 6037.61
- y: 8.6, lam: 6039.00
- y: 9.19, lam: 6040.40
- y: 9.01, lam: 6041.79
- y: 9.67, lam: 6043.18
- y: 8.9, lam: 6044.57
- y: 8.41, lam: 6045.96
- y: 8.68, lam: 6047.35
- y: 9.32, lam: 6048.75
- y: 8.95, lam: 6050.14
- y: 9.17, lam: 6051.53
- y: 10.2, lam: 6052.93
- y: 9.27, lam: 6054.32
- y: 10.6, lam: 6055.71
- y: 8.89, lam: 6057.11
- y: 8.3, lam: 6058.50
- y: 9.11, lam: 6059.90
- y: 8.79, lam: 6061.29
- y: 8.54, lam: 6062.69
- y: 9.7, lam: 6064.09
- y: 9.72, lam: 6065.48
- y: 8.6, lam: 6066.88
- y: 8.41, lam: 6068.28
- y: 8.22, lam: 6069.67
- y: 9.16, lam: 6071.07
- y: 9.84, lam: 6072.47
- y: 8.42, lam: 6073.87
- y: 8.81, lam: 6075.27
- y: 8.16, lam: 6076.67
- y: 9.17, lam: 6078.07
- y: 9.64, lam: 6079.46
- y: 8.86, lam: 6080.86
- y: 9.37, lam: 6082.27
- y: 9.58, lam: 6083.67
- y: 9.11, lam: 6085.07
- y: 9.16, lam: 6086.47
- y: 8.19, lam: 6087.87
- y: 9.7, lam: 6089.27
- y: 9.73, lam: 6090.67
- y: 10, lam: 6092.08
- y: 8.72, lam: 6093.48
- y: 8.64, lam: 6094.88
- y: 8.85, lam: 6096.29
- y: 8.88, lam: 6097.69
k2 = 9.27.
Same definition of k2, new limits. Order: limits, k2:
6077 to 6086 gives 9.24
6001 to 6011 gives 9.17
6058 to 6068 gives 8.95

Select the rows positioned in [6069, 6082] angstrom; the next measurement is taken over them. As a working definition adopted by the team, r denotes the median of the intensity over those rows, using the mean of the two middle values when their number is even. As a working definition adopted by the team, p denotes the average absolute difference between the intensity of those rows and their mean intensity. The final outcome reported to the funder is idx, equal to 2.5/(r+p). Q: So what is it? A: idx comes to 0.268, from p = 0.47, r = 8.86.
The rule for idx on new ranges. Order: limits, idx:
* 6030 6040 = 0.260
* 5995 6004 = 0.265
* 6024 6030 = 0.253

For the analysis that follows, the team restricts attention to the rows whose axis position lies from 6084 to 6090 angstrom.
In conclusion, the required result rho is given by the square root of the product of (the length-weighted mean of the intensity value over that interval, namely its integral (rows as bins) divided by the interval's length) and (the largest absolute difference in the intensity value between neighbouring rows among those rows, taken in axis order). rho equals 3.7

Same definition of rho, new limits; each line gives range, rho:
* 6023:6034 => 3.9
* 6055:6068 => 3.9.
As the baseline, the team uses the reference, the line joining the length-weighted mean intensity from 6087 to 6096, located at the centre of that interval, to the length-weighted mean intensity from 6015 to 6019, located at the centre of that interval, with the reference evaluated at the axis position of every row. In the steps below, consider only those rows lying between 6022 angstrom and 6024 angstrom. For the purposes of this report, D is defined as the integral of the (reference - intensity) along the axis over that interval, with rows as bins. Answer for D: 1.56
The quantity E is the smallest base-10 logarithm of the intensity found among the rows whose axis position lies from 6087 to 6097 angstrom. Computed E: 0.913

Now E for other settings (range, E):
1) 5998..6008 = 0.937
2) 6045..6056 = 0.925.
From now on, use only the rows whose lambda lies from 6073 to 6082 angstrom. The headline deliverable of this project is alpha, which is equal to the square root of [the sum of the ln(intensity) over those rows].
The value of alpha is 3.62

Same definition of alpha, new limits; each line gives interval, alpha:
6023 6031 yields 3.64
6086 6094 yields 3.65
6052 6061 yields 3.66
